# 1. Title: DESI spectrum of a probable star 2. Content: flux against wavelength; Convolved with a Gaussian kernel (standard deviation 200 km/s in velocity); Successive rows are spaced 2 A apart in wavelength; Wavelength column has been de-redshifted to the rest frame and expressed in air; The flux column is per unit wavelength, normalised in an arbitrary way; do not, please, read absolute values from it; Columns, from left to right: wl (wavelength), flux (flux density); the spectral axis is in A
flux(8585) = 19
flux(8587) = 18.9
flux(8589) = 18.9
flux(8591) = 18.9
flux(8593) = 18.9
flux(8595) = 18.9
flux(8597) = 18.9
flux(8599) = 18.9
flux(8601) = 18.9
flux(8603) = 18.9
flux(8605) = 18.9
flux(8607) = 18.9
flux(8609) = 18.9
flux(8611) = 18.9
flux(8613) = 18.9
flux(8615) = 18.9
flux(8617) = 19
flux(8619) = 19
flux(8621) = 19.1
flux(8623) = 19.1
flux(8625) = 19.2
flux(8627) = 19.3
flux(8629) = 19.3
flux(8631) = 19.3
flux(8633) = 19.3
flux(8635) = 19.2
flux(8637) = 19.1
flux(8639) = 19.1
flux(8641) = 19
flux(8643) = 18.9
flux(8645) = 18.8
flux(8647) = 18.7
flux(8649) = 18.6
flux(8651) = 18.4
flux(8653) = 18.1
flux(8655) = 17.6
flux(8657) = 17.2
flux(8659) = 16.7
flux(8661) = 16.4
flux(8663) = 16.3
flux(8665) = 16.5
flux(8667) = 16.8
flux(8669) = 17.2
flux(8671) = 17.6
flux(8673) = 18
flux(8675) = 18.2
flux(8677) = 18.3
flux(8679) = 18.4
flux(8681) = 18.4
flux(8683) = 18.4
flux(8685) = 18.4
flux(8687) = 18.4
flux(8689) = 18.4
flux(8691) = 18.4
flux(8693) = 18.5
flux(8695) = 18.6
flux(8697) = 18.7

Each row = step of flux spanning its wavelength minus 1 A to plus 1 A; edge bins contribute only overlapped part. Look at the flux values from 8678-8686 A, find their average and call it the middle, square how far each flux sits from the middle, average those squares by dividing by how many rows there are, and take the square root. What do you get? 0.00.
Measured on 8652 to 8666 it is 0.63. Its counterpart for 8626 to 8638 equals 0.08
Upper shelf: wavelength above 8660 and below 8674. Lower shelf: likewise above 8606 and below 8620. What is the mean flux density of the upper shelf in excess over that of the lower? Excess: -2.0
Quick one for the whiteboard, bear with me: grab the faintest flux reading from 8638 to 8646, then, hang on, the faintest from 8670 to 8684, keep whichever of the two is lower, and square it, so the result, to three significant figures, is 310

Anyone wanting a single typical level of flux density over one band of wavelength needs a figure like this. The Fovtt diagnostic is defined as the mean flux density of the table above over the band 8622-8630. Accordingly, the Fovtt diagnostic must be 19.2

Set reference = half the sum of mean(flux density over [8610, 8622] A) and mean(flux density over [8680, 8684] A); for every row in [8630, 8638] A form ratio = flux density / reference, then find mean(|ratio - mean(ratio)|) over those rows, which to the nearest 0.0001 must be 0.0040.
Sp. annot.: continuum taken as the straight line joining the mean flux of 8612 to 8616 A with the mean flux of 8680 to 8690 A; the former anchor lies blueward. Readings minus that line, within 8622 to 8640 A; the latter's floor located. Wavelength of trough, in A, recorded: 8623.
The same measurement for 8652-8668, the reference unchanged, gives 8663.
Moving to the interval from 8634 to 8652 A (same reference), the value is 8651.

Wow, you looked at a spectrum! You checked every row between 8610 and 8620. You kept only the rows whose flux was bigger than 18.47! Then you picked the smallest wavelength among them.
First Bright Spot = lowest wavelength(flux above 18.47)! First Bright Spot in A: 8611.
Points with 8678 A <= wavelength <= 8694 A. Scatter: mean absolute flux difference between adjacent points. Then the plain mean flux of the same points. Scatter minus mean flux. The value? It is -18.4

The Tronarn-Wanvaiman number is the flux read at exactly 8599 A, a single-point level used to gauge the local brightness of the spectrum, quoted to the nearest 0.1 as 18.9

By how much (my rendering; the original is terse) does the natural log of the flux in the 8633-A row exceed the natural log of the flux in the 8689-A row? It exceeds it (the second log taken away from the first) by 0.05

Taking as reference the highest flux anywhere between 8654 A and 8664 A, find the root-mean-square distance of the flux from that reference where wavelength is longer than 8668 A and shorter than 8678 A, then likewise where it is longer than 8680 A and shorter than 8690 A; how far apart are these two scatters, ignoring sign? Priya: 0.3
